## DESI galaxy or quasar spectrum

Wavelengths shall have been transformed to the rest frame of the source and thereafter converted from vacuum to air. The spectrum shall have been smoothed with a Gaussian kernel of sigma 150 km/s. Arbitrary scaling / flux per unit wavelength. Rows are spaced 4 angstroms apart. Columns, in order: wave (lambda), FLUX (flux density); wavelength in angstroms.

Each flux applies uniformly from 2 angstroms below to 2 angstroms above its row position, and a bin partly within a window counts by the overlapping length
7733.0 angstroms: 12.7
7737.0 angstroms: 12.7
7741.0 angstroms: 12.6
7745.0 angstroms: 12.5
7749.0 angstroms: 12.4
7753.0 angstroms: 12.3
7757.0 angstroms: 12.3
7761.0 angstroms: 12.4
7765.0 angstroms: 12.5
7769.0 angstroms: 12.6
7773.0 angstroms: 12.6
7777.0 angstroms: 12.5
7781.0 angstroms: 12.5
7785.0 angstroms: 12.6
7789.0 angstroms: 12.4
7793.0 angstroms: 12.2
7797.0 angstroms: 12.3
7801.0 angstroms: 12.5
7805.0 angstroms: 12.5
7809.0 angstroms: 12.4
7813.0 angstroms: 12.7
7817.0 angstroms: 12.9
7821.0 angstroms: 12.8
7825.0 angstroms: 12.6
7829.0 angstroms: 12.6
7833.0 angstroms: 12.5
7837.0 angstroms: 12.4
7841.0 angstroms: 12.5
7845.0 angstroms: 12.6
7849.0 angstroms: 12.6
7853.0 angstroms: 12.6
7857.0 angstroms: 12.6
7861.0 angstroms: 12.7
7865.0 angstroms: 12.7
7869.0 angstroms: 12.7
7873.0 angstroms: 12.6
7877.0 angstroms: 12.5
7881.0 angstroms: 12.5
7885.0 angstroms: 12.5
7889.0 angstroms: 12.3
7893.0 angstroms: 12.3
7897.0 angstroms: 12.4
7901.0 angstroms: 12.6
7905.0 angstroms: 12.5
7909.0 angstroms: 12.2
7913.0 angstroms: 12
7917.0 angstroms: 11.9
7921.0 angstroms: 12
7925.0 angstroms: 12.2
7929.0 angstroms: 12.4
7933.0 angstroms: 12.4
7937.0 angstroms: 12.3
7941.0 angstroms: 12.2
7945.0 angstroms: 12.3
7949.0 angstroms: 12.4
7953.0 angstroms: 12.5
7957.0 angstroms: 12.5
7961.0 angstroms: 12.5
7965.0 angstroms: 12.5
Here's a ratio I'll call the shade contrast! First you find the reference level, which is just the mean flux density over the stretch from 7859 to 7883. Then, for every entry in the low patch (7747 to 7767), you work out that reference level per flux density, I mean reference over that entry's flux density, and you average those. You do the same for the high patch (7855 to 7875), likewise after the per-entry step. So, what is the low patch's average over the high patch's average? 1.02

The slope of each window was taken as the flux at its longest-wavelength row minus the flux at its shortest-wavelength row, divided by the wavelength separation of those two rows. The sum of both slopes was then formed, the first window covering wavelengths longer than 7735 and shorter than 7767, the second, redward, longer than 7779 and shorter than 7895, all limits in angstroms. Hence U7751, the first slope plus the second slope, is -0.009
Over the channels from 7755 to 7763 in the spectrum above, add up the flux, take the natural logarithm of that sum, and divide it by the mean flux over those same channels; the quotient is 0.26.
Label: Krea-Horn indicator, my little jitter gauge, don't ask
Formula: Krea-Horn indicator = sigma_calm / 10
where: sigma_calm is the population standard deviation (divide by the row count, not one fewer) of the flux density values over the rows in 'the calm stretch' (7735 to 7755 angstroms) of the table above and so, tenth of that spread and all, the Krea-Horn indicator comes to 0.014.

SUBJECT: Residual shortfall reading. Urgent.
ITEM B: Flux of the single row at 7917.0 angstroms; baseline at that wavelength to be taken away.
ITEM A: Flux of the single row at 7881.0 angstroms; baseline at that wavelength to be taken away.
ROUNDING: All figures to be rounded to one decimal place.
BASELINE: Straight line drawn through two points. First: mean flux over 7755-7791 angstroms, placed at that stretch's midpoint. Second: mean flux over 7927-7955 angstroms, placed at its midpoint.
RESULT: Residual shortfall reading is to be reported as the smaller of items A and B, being -0.5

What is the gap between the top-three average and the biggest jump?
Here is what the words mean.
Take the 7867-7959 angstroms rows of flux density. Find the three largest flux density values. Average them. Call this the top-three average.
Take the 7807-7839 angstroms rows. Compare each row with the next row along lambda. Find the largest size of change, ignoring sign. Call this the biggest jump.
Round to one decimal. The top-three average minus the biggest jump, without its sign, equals 12.3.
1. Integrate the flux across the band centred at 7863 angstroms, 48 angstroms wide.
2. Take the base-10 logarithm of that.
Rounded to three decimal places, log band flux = 2.781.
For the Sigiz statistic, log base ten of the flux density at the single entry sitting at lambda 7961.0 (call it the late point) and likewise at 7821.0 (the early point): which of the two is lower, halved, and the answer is 0.548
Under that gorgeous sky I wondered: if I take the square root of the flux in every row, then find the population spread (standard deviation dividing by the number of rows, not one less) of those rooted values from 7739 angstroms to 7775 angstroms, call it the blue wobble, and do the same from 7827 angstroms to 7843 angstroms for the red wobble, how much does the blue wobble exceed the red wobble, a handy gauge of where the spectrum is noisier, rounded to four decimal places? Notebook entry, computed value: 0.0064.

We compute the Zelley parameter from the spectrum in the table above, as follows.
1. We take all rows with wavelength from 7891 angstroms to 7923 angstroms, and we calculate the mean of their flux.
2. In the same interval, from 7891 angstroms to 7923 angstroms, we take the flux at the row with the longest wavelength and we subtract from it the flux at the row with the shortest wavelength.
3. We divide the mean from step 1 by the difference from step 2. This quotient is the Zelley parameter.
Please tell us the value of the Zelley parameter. -41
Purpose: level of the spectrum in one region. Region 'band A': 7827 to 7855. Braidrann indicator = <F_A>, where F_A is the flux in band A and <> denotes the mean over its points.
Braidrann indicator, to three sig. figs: 12.5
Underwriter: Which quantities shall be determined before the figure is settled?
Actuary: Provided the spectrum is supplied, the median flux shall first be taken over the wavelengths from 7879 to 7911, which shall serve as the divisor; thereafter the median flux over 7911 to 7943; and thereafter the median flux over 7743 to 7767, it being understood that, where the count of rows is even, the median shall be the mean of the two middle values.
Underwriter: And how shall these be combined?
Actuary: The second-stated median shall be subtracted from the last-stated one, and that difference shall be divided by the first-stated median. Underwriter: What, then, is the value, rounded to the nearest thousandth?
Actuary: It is 0.016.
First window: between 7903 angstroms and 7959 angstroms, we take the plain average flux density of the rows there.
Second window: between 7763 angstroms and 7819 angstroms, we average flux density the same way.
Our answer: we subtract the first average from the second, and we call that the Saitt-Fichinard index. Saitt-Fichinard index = 0.24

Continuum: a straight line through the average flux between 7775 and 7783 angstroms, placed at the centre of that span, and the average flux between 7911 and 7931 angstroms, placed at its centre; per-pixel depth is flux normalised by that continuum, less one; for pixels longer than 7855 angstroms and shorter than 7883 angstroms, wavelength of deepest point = 7877.0 angstroms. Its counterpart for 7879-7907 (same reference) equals 7889.0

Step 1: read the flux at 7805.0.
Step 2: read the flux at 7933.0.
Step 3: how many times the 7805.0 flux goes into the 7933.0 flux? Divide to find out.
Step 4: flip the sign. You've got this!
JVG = -0.99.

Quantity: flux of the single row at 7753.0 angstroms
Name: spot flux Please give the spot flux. 12.3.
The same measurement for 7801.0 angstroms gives 12.5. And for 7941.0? 12.2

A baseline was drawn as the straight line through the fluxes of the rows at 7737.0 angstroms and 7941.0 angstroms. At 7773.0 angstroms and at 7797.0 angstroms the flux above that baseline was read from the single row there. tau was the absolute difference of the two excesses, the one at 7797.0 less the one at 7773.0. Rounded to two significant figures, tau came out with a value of 0.24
